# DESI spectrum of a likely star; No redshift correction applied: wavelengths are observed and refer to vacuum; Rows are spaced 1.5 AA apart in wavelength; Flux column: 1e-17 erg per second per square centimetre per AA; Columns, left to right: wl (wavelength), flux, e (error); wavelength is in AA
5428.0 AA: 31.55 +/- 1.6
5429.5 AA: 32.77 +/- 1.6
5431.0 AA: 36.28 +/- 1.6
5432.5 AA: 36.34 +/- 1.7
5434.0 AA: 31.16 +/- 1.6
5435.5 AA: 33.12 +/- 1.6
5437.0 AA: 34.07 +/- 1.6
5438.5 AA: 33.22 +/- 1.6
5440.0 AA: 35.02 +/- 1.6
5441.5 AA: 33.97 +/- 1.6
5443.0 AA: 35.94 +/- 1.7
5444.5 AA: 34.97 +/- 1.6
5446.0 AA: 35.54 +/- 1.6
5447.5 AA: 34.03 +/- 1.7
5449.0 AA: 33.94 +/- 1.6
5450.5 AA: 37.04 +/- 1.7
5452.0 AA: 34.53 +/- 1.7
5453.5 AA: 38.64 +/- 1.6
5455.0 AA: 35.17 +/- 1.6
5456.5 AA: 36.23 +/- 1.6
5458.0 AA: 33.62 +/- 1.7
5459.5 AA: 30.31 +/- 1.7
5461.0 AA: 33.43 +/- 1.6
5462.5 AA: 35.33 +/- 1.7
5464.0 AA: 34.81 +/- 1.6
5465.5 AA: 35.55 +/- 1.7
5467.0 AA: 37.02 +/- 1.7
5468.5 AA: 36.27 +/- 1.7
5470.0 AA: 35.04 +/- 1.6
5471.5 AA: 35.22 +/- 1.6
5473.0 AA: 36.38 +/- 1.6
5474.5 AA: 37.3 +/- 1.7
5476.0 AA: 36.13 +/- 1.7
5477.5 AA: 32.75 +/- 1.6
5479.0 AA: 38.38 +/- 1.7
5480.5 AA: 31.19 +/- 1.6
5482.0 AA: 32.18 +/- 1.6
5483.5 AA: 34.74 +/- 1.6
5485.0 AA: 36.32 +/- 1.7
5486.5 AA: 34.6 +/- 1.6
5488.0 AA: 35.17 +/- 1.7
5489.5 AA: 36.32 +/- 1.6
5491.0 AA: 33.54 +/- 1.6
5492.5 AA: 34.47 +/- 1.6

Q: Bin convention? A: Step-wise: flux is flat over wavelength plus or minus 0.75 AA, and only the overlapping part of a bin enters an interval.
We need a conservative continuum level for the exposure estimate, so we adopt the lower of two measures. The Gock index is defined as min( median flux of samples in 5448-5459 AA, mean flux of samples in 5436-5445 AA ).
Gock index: 34.5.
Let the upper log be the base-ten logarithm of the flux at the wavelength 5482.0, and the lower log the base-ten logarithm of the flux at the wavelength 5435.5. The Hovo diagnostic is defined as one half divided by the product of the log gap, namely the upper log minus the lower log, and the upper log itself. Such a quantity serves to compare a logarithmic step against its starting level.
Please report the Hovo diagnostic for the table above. -27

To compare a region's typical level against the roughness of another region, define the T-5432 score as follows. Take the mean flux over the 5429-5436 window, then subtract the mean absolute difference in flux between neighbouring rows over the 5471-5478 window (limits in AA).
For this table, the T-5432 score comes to 32.3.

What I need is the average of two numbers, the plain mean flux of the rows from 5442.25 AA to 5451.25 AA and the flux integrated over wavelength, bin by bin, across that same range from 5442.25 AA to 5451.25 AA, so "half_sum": 176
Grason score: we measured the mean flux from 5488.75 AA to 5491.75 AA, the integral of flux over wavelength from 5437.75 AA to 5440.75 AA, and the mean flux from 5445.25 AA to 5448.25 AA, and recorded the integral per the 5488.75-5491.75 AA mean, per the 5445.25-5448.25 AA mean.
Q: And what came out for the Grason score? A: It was 0.084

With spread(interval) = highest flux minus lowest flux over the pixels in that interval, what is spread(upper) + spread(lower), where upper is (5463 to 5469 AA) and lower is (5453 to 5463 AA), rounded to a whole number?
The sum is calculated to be 11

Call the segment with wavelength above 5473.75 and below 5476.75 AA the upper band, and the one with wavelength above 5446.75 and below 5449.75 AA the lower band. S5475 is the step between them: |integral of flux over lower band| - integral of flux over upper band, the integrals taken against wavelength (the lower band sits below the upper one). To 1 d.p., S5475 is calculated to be -8.2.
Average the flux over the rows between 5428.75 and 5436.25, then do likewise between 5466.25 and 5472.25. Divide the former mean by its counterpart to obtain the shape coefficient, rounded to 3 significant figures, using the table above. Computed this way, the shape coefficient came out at 0.946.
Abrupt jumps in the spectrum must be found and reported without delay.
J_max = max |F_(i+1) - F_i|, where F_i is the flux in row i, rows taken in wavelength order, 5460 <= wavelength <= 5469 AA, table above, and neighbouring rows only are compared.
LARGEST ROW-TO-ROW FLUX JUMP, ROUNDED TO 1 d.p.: 1.9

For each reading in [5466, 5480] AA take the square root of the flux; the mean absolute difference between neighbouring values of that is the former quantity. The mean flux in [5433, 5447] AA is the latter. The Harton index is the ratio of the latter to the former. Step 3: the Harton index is 226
